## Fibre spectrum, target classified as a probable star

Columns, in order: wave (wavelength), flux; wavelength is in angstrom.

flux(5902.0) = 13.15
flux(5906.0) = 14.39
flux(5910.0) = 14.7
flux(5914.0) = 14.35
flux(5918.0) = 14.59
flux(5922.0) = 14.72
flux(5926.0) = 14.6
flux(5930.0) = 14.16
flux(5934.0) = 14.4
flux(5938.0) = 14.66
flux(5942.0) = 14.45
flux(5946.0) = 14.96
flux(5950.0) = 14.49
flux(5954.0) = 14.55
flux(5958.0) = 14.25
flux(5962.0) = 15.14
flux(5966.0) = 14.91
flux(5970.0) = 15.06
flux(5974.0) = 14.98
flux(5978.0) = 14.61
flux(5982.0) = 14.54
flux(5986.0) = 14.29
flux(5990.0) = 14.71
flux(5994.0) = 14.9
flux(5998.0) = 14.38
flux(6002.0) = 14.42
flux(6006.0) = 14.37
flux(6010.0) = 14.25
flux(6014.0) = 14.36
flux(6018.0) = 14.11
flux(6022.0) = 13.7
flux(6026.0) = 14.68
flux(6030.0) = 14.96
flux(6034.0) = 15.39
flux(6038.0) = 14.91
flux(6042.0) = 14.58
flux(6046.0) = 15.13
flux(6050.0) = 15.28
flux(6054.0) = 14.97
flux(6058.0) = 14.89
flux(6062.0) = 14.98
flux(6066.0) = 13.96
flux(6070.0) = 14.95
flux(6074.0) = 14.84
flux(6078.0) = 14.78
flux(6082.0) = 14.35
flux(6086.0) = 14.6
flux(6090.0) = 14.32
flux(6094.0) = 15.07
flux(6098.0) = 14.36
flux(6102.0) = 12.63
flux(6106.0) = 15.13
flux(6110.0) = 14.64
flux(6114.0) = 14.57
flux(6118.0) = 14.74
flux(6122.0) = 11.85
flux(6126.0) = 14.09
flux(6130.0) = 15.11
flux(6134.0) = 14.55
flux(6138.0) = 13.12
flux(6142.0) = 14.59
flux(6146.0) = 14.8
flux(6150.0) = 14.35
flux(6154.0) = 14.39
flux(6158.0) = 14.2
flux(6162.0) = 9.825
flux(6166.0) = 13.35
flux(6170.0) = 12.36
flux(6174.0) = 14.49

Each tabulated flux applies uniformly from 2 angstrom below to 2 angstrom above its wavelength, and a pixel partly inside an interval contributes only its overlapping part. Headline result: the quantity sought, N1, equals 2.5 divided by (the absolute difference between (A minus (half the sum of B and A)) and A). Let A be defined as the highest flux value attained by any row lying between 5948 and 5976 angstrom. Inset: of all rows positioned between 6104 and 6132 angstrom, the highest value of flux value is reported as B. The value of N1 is 0.1652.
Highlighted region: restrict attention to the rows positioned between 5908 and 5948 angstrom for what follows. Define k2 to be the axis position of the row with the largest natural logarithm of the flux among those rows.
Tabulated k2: 5946.0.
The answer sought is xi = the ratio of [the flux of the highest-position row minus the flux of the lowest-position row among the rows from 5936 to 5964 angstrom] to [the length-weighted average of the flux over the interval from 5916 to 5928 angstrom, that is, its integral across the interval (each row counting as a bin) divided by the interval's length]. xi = 0.03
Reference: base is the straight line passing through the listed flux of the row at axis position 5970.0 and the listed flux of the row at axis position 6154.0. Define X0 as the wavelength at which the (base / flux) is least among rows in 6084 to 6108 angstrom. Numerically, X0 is 6106.0 angstrom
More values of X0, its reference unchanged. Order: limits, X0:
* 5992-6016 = 5994.0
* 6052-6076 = 6062.0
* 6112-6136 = 6130.0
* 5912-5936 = 5922.0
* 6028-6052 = 6034.0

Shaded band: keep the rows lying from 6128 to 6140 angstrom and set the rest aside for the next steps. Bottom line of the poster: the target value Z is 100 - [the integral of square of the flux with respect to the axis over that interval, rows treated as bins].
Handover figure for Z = -2349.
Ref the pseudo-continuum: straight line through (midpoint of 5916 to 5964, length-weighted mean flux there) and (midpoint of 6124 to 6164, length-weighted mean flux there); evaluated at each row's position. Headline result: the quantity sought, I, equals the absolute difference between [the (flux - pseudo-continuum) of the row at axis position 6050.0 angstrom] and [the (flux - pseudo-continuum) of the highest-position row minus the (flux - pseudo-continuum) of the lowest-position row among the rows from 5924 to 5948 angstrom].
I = 0.6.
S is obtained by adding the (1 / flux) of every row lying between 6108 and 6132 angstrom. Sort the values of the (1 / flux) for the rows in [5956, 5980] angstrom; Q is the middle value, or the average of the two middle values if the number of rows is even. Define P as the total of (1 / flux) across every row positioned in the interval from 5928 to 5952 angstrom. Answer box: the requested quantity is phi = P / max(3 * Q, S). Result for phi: 0.97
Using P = 0.413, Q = 0.0669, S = 0.426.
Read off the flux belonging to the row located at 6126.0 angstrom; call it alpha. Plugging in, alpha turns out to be 14.09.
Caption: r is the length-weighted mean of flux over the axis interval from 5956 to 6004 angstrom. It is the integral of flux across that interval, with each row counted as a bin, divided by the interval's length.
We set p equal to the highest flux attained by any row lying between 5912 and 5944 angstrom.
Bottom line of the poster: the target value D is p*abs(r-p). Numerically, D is 1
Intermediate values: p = 14.72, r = 14.7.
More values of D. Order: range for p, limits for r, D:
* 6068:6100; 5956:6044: 7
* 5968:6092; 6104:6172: 24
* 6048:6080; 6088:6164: 19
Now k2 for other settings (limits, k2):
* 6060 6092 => 6062.0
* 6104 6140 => 6106.0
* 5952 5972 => 5962.0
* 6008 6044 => 6034.0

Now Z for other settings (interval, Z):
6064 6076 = -2454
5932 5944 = -2424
